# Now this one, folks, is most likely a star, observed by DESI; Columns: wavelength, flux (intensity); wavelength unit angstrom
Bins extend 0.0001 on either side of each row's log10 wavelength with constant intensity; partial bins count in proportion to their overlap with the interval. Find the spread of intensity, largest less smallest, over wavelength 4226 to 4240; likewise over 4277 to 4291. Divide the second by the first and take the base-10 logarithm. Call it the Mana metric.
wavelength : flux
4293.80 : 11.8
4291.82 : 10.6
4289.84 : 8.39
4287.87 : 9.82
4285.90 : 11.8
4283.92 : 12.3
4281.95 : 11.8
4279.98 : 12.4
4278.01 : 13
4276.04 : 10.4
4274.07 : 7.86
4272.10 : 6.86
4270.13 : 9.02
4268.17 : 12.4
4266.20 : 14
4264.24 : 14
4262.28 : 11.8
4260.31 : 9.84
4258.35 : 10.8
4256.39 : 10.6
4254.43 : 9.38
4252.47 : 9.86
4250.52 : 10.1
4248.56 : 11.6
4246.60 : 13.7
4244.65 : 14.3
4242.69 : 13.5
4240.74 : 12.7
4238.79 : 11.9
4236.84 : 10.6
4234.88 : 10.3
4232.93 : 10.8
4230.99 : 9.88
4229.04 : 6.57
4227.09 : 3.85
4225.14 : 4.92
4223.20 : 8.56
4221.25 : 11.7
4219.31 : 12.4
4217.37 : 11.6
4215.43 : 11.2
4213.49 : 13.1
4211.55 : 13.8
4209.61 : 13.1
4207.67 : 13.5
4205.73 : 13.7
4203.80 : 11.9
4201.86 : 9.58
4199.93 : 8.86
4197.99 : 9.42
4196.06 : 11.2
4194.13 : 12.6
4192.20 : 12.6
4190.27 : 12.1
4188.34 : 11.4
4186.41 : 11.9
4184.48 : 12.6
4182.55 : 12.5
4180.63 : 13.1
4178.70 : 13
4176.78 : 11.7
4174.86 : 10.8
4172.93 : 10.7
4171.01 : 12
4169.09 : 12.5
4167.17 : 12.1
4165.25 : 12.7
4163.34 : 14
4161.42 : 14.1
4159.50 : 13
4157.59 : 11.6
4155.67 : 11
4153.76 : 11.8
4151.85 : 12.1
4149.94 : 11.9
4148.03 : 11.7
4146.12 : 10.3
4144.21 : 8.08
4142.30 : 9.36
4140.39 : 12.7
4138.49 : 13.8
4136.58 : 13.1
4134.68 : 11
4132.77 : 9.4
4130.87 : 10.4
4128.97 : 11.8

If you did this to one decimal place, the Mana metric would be -0.2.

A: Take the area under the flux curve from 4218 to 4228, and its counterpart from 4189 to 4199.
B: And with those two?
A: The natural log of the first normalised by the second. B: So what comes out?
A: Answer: -0.3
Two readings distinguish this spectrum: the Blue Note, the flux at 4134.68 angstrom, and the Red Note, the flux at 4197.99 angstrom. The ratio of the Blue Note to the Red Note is 1.17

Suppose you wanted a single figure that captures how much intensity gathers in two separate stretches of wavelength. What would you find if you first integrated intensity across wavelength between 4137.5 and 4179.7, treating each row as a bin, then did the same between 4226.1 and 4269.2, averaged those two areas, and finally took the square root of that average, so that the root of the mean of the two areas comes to 22.1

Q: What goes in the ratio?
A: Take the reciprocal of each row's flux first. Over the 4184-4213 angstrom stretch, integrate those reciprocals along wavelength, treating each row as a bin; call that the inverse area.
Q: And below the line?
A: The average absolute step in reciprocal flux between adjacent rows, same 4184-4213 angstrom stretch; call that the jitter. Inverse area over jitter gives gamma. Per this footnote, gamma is 357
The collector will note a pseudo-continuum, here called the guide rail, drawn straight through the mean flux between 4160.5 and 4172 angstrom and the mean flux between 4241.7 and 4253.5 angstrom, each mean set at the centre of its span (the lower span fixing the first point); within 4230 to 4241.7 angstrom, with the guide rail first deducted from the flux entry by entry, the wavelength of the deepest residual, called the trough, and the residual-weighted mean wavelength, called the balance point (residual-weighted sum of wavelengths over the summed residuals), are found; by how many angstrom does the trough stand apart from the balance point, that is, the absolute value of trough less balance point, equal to 2.5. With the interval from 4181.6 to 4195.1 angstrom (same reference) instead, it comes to 0.6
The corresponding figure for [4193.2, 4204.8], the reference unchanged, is 0.3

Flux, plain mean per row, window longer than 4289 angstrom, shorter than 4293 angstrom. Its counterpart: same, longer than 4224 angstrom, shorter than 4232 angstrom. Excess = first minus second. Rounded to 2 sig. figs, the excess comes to 3.2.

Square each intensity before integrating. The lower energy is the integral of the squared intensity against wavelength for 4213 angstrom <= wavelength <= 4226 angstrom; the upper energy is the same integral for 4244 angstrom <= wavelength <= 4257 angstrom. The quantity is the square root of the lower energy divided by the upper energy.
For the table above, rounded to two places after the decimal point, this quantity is 0.94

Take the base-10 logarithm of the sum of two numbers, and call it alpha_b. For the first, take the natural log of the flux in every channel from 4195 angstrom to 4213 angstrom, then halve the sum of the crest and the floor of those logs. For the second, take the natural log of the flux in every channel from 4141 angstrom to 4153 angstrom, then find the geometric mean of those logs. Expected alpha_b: 0.676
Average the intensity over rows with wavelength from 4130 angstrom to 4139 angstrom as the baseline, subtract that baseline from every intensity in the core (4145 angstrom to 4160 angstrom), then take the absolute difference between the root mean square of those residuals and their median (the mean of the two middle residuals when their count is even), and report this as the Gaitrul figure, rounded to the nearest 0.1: 0.5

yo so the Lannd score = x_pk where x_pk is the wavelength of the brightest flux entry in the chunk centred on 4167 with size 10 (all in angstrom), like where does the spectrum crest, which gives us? 4163.34 angstrom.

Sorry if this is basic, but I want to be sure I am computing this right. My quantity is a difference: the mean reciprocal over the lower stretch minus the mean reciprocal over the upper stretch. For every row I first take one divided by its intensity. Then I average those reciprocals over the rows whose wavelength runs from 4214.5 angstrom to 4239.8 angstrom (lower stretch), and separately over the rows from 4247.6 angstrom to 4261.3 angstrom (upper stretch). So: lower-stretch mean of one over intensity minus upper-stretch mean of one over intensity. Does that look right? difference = 0.021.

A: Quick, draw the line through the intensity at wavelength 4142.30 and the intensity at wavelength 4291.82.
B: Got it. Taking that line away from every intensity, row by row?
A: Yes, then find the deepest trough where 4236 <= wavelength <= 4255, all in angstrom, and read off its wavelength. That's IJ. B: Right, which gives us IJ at 4254.43 angstrom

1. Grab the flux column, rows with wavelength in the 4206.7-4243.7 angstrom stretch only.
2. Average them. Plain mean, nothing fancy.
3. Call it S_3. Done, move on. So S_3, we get 10.7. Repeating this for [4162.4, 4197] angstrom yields 12.2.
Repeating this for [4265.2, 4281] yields 10.7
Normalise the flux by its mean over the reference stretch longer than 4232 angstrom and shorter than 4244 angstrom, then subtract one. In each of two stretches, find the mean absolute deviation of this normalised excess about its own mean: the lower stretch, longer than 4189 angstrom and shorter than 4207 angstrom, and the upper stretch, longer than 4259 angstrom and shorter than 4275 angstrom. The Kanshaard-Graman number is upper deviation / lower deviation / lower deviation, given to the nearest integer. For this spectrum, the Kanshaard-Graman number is 14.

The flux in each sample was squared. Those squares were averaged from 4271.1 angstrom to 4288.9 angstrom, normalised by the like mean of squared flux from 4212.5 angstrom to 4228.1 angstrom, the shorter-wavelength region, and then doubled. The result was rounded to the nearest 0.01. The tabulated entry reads 2.27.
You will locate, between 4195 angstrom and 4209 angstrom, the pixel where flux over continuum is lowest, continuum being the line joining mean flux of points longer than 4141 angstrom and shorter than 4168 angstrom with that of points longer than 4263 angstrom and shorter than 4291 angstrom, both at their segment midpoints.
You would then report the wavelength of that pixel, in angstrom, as 4199.93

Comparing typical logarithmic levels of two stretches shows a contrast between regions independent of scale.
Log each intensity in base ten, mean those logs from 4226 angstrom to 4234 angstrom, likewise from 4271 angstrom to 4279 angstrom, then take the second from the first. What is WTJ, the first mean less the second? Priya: -0.11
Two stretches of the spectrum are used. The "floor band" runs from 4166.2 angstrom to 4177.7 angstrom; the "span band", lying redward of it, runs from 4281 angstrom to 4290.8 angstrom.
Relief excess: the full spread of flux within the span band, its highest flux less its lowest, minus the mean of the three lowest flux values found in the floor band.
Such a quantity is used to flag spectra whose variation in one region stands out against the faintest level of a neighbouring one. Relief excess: -7.2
